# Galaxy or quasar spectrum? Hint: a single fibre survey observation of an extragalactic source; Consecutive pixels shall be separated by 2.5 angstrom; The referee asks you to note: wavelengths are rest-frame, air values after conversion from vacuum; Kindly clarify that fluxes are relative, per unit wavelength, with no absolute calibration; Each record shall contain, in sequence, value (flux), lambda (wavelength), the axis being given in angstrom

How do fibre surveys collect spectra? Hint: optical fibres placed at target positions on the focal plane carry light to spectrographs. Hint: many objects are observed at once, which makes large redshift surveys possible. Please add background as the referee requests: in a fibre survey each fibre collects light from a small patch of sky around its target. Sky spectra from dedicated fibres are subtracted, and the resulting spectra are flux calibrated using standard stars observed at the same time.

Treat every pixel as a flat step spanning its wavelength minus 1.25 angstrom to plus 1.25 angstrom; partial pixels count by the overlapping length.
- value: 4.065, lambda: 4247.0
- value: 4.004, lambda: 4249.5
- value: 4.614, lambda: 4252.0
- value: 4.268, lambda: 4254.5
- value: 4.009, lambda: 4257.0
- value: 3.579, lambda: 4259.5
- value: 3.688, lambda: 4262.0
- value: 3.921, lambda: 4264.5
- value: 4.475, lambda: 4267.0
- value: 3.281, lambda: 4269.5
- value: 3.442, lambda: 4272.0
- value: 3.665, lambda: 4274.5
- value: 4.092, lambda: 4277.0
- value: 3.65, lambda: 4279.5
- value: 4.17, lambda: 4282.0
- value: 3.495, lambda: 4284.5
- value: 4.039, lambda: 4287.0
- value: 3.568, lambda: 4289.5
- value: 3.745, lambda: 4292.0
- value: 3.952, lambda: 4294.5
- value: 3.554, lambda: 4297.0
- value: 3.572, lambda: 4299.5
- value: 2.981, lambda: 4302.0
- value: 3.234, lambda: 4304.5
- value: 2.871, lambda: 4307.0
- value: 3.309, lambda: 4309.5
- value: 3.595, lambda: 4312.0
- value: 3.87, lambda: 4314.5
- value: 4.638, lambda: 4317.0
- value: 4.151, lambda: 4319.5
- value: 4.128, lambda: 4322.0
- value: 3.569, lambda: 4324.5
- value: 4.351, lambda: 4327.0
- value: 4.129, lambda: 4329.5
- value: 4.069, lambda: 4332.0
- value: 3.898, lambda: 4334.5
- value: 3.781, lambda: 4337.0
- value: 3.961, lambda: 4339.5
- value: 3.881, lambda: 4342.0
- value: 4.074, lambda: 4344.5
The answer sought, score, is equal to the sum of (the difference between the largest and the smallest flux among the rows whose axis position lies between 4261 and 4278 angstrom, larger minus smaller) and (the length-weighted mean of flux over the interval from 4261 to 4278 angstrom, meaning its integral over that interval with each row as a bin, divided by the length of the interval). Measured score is 4.99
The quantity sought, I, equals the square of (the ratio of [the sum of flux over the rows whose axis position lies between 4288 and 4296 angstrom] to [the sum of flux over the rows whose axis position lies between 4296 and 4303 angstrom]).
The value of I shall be 1.2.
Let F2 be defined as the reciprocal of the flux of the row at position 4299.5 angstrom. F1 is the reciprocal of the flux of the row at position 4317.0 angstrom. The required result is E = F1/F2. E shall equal 0.77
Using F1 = 0.216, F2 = 0.280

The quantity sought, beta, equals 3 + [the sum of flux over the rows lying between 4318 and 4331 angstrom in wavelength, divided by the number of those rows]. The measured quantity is 7.07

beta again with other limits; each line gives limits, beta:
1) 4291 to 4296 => 6.85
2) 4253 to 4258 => 7.14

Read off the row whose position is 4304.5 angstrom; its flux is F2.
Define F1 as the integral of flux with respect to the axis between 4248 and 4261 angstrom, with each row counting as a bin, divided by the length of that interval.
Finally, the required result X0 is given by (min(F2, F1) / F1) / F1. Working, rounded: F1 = 4.1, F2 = 3.234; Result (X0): 0.194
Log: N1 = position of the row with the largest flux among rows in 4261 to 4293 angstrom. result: 4267.0 angstrom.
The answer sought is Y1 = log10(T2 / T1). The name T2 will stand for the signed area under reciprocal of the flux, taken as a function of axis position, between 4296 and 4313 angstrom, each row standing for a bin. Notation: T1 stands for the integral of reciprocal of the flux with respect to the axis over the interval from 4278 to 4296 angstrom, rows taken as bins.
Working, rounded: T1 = 4.8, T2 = 5.2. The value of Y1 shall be 0.039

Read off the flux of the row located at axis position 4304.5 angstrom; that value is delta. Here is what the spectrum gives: 3.234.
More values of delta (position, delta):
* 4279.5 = 3.65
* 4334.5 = 3.898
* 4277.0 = 4.092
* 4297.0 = 3.554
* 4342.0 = 3.881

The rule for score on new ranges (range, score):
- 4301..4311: 3.55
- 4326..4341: 4.59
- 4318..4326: 4.57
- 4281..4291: 4.48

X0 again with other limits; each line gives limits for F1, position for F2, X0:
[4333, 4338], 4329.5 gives 0.259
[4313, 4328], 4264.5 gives 0.233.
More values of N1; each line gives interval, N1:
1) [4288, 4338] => 4317.0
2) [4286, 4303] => 4287.0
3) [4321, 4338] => 4327.0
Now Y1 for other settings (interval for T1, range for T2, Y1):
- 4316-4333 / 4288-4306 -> 0.097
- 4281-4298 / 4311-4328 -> -0.027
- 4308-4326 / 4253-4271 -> -0.002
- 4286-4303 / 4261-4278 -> -0.018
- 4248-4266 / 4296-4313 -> 0.062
